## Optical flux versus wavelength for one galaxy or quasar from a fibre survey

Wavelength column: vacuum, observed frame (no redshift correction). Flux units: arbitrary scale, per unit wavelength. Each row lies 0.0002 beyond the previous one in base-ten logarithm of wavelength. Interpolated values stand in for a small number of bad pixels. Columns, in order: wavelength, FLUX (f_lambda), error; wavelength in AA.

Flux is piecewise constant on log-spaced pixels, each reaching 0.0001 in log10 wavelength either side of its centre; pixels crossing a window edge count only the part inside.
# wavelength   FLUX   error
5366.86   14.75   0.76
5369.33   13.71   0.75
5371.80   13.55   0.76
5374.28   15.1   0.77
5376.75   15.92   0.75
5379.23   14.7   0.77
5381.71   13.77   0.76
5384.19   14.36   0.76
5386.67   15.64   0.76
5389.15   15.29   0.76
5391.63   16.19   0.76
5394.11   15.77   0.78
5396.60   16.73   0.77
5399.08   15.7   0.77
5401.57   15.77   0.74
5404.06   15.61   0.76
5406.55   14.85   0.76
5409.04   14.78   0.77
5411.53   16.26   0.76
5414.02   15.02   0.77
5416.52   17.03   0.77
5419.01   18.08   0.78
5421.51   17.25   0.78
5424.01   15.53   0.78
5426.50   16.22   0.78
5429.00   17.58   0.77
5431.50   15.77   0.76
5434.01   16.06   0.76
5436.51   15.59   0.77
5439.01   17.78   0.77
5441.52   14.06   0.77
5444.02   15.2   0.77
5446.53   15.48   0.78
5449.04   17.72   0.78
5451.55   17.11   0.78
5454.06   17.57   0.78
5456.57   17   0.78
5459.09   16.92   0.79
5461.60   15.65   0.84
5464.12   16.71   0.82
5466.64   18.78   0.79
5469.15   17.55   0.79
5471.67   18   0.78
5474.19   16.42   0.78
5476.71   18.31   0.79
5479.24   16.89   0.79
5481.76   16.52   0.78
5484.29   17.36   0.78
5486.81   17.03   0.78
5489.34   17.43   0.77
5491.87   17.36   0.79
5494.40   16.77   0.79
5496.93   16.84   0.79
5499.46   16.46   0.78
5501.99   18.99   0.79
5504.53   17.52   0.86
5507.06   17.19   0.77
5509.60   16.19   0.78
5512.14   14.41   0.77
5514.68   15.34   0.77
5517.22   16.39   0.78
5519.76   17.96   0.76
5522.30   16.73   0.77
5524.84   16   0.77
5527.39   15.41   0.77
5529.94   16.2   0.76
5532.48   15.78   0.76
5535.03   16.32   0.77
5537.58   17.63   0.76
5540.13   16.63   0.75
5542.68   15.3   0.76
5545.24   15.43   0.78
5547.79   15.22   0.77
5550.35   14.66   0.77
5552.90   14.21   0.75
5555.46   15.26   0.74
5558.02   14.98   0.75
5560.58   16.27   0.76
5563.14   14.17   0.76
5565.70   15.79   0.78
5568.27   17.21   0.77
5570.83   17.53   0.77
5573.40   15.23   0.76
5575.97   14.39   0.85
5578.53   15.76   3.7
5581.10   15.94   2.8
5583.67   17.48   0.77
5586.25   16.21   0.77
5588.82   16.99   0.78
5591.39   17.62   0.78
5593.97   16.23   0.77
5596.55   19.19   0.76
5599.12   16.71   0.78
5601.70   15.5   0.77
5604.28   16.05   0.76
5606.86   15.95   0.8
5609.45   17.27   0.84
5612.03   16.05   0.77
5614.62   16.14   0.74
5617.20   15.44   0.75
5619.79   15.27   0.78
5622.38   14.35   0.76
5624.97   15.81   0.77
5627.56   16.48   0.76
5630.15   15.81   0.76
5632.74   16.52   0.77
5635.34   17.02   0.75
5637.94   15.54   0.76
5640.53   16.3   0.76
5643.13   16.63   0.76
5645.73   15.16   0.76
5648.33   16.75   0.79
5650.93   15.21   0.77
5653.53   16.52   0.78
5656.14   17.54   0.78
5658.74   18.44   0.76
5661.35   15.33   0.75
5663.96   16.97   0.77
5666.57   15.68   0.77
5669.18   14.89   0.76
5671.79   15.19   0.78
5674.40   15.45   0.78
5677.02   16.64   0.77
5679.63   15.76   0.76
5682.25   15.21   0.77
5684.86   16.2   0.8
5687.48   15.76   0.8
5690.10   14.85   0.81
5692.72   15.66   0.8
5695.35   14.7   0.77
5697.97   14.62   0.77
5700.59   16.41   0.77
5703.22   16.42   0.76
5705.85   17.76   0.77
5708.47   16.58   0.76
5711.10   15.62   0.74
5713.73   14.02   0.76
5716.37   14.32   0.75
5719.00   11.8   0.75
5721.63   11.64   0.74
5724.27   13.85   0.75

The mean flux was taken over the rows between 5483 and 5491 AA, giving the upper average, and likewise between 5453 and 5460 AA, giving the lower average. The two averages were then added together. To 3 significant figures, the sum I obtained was 34.4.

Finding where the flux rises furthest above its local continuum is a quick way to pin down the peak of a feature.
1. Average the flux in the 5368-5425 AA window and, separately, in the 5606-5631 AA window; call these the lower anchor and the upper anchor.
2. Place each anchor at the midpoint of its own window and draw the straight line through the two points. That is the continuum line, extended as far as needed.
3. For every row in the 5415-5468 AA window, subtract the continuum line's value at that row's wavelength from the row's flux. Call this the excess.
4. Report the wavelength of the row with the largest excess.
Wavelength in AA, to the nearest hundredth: 5466.64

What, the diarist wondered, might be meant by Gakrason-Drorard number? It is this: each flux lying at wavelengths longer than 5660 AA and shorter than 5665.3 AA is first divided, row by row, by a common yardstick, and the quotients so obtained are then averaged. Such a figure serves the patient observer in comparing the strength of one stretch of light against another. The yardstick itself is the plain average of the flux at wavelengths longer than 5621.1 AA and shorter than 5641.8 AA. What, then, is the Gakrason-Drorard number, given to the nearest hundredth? 1.01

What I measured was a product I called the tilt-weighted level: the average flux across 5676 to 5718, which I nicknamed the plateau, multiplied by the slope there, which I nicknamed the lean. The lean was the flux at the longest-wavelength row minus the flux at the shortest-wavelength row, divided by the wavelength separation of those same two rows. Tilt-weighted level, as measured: -0.92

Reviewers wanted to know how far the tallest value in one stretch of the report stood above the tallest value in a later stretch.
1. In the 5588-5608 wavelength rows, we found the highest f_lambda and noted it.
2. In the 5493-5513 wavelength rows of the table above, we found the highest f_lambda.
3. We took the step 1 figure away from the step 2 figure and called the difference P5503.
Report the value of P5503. -0.2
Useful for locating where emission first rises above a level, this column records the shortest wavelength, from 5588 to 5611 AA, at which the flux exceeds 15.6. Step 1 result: 5588.82 AA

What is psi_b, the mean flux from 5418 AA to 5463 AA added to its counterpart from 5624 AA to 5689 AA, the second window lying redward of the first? 32.6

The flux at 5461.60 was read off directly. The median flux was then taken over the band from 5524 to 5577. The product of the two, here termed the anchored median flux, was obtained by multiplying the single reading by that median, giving 241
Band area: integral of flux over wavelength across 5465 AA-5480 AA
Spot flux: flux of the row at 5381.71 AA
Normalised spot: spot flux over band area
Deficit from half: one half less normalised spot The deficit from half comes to 0.448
